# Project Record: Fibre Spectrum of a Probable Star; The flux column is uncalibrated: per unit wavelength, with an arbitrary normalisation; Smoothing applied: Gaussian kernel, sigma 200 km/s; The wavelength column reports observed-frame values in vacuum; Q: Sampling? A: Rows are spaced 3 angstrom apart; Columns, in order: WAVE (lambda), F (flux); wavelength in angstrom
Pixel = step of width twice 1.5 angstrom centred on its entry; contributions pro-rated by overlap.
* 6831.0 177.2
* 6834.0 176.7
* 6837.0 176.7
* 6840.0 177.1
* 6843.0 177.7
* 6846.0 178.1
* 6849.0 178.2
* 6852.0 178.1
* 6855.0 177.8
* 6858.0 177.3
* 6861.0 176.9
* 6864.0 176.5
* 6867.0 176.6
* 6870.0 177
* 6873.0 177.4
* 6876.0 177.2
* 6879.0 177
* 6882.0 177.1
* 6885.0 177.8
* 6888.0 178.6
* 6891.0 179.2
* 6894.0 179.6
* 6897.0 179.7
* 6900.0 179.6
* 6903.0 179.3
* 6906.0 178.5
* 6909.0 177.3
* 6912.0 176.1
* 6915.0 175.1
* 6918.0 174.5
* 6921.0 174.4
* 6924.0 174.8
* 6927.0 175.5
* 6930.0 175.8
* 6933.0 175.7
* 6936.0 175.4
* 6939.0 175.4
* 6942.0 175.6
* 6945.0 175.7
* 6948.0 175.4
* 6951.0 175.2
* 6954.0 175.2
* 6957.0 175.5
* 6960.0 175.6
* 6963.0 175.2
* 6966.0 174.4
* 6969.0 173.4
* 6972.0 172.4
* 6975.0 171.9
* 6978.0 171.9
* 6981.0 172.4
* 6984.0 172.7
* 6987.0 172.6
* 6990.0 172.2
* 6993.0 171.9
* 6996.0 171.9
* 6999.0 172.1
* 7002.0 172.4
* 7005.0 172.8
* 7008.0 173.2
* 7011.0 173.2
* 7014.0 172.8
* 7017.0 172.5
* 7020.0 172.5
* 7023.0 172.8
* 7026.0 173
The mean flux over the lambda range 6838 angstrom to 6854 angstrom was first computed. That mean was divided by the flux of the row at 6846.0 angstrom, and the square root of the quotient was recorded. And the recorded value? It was 0.999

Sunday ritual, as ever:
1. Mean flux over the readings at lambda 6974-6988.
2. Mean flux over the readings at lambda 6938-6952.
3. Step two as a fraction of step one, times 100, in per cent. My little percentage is 102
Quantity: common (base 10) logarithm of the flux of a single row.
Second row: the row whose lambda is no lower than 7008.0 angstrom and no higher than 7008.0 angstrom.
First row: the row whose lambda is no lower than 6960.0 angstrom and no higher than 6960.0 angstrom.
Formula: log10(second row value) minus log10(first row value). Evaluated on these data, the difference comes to -0.0060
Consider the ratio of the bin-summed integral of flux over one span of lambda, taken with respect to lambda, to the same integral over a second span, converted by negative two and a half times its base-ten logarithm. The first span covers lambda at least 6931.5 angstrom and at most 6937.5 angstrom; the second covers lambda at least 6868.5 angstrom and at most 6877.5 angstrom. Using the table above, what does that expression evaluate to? 0.45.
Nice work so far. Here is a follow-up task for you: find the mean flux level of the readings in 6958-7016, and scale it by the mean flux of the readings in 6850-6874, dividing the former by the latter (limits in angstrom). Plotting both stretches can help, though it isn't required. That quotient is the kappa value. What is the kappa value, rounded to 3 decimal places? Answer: 0.976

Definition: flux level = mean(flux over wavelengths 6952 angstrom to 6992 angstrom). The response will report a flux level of 173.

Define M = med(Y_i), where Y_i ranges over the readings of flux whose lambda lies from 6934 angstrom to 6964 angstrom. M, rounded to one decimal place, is 175.4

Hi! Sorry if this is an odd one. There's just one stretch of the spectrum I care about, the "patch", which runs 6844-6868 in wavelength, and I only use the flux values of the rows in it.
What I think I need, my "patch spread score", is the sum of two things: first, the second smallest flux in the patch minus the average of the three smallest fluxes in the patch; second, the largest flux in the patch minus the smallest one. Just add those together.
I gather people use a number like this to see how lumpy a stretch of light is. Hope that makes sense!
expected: 2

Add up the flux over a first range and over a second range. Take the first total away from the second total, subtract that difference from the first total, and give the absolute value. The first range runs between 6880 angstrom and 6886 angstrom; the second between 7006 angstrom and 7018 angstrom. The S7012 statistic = 18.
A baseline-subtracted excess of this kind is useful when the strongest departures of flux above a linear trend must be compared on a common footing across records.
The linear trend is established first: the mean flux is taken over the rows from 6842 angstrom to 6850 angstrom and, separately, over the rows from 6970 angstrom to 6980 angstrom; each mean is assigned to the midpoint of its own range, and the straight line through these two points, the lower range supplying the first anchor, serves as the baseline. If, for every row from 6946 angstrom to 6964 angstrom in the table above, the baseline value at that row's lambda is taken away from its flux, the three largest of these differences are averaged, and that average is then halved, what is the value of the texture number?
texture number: 1.3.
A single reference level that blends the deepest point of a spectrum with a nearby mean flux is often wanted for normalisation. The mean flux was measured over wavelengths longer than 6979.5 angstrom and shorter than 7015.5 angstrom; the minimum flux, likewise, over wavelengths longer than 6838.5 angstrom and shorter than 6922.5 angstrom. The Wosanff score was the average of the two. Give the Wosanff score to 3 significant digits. 173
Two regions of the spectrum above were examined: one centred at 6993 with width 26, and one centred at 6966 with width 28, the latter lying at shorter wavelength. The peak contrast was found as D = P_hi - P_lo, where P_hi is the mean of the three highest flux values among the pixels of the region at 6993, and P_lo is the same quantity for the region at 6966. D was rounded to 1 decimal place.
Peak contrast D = -2.7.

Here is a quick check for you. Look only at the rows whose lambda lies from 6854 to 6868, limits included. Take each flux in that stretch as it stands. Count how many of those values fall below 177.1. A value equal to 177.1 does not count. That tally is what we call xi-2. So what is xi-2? 3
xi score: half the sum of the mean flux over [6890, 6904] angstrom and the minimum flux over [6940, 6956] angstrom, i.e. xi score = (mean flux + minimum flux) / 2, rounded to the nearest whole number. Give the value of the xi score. 177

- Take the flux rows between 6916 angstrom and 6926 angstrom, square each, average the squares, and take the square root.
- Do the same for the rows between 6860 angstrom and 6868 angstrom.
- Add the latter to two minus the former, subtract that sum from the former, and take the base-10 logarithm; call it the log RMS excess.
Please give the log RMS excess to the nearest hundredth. 2.23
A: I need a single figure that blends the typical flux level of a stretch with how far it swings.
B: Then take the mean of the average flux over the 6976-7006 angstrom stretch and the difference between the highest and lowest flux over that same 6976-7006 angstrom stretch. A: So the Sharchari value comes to 86.6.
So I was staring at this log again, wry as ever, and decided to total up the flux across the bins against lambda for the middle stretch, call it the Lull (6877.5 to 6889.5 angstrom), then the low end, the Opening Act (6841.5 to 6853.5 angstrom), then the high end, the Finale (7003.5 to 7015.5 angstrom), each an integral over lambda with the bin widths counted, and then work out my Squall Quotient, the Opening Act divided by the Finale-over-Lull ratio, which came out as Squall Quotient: 2193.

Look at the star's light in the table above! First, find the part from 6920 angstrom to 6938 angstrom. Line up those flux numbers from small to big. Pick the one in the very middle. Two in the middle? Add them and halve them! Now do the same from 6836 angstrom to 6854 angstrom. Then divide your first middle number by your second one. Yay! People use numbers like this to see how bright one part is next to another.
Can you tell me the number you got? 0.99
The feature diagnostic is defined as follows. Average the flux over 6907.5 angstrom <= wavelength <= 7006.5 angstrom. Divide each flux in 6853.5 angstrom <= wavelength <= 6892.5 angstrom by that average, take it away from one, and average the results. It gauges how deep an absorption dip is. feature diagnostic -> -0.018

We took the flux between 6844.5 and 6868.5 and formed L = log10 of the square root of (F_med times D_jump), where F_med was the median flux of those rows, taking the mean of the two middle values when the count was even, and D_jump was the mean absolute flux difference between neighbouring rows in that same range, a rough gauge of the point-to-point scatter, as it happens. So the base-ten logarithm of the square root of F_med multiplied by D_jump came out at 0.84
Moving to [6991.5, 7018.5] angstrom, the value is 0.82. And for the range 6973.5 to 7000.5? 0.79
